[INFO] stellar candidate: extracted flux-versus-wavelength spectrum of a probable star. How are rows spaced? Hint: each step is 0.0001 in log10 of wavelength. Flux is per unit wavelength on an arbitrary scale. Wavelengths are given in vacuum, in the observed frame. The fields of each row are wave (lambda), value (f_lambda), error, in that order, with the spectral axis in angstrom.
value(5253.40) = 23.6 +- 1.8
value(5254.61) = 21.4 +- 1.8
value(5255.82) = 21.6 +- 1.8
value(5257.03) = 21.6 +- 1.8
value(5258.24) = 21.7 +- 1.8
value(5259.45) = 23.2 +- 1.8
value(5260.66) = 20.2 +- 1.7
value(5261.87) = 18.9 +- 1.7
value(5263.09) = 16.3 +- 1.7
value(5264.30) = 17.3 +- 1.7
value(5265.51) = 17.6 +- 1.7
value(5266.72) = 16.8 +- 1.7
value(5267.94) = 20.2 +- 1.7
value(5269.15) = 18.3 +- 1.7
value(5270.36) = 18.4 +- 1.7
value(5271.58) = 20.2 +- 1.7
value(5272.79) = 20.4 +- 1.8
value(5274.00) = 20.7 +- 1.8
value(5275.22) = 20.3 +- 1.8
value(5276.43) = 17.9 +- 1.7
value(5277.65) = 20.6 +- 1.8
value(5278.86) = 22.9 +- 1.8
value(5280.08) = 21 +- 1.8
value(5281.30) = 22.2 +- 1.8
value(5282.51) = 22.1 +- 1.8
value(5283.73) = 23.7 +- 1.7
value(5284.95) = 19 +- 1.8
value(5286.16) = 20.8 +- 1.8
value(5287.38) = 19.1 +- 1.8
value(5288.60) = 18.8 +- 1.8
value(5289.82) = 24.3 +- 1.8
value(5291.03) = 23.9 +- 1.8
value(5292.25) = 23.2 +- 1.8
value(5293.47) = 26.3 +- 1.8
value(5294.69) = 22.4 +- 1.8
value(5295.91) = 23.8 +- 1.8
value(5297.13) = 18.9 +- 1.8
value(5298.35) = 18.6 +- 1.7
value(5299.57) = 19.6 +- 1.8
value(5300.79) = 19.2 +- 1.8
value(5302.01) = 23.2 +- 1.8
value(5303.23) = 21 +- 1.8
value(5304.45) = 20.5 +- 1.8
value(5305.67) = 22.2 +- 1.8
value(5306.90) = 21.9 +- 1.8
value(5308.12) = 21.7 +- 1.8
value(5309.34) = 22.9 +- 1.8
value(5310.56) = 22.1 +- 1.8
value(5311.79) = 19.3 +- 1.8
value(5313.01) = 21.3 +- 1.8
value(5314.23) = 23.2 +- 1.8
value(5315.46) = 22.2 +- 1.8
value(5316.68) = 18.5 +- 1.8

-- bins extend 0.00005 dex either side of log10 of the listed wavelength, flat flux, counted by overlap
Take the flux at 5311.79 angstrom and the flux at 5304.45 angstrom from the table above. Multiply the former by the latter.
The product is 396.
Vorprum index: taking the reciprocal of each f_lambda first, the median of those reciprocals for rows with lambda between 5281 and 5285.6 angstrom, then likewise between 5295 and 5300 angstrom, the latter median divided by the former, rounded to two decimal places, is 1.15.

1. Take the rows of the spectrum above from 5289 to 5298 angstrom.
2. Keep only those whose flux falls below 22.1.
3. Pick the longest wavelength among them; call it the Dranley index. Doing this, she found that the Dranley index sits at 5297.13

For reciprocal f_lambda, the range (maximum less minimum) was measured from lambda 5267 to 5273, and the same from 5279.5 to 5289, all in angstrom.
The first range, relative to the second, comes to 0.5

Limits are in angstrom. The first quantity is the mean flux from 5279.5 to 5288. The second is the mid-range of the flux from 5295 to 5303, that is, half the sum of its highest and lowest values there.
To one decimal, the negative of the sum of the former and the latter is -42.3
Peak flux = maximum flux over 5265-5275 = 20.7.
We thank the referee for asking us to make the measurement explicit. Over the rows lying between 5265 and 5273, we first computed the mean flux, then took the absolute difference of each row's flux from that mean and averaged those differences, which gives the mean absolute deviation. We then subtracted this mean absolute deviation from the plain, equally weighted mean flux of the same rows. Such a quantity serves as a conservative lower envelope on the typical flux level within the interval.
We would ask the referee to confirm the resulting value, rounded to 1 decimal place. 17.6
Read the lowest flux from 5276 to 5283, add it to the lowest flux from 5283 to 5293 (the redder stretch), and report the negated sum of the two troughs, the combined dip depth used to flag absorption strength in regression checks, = -36.7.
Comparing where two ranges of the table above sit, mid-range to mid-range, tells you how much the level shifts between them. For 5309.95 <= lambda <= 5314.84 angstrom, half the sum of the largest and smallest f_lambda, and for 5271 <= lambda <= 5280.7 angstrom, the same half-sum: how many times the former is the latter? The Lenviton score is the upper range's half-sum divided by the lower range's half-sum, 1.042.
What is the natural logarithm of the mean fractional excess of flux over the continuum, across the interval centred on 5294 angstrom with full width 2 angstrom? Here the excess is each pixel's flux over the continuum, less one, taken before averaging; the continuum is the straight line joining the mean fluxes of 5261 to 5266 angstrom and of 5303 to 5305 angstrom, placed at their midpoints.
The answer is -1.5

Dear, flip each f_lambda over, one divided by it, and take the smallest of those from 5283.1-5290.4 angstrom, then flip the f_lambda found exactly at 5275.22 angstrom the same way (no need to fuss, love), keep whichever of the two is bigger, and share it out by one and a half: 0.033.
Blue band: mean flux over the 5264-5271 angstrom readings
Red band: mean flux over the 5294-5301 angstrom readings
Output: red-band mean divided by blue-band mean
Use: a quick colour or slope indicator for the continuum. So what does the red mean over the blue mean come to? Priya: 1.13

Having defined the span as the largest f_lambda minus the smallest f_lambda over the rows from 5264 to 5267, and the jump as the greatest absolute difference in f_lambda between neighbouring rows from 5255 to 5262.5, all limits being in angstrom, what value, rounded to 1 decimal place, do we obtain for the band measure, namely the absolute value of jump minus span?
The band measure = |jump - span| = 2.2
